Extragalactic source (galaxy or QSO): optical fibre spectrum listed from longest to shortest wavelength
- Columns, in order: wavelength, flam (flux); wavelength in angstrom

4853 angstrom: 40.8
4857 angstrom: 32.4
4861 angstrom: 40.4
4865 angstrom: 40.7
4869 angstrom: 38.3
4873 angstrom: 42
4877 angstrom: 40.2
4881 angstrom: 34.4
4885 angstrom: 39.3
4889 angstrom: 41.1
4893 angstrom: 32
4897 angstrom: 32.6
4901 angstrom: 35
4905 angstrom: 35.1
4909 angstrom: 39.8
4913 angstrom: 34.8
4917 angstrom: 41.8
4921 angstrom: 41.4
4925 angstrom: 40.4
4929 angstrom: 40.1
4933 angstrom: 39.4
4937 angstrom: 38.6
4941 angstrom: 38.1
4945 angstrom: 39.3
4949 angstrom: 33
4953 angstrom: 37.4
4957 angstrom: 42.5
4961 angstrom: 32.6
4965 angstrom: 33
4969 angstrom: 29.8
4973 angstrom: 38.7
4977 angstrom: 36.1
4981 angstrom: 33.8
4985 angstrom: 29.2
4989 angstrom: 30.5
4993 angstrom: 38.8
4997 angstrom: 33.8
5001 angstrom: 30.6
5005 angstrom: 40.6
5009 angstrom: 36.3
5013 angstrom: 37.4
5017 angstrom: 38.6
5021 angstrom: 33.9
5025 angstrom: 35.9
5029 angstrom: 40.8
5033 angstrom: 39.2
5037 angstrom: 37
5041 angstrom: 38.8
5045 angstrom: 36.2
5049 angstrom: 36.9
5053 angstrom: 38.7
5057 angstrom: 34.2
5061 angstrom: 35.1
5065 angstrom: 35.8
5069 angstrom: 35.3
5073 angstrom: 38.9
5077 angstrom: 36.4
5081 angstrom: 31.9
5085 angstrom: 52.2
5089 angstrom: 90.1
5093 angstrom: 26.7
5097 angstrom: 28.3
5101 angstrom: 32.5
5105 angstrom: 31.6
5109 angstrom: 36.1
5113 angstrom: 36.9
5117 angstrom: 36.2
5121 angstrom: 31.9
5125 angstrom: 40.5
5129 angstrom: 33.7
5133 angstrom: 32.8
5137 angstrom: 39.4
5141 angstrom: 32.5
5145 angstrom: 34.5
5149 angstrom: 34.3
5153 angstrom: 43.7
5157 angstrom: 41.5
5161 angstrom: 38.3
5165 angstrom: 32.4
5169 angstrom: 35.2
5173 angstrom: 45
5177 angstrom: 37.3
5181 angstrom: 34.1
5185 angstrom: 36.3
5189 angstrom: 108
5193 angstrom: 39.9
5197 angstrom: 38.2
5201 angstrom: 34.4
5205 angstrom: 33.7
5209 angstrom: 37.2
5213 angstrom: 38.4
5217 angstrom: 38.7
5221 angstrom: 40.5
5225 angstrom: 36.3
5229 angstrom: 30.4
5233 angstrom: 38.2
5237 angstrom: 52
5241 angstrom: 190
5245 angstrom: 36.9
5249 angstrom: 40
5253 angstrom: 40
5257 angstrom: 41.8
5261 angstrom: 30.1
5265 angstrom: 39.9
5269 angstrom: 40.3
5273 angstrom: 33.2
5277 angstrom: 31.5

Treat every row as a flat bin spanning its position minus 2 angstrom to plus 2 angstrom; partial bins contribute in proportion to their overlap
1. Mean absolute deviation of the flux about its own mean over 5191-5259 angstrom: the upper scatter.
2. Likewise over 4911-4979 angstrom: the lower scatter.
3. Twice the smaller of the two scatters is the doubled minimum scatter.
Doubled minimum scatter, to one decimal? 6.0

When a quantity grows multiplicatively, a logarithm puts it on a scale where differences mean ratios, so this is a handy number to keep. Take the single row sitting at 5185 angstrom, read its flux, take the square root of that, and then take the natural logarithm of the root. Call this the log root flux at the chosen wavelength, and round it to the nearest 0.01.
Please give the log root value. 1.80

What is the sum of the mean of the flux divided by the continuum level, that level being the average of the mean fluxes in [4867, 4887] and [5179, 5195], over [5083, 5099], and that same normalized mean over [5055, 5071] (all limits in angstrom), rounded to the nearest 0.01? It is 1.81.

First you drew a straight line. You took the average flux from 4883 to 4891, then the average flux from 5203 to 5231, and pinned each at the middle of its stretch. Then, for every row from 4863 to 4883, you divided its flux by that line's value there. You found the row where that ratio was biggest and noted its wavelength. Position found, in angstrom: 4873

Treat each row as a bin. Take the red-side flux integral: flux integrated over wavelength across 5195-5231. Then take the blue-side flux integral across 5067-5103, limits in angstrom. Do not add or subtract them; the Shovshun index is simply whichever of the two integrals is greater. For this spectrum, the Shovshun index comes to 1489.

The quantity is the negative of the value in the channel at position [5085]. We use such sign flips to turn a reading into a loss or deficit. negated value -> -52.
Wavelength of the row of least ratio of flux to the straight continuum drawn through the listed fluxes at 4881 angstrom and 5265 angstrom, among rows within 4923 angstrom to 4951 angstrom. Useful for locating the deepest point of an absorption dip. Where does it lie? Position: 4949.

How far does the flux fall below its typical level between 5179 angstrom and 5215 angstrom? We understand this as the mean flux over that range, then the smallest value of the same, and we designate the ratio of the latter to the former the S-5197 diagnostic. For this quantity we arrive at 0.76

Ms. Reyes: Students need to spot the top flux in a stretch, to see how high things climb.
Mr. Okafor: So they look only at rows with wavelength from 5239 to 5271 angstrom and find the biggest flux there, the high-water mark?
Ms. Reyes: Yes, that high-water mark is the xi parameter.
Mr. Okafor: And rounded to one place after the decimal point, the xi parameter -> 190.0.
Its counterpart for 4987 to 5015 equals 40.6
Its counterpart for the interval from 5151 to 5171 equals 43.7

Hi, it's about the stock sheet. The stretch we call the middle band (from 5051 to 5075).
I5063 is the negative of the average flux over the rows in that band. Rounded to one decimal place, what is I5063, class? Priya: -36.3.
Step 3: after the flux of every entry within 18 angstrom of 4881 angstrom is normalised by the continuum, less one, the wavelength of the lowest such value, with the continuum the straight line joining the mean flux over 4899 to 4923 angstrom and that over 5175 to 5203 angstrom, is 4893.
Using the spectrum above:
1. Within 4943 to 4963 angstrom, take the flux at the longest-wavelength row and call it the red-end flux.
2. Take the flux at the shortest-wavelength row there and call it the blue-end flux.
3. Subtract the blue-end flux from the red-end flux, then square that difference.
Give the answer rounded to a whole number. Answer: 45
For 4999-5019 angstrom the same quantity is 64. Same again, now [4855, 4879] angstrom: 61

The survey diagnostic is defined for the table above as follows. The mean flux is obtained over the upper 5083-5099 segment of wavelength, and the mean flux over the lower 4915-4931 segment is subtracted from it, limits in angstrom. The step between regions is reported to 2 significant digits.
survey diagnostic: 8.4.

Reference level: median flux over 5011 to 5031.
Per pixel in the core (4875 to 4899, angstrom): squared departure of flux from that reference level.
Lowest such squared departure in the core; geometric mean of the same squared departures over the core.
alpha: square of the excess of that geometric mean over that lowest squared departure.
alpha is 63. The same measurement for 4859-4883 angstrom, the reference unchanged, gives 38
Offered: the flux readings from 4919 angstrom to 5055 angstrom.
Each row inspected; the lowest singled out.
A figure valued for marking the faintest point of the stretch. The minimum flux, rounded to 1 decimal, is 29.2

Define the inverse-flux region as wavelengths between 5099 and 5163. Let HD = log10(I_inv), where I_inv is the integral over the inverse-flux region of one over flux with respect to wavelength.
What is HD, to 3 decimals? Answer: 0.254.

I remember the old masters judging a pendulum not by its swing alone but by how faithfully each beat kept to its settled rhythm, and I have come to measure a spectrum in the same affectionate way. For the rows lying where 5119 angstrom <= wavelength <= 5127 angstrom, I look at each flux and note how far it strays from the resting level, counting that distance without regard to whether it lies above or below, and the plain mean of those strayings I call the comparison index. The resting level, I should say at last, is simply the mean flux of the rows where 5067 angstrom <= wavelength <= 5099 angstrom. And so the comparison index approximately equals 6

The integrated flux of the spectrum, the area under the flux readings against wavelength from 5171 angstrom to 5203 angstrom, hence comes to 1493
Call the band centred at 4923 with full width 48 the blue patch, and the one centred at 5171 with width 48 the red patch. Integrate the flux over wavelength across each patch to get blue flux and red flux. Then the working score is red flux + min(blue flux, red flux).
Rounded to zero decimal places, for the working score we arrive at 3959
